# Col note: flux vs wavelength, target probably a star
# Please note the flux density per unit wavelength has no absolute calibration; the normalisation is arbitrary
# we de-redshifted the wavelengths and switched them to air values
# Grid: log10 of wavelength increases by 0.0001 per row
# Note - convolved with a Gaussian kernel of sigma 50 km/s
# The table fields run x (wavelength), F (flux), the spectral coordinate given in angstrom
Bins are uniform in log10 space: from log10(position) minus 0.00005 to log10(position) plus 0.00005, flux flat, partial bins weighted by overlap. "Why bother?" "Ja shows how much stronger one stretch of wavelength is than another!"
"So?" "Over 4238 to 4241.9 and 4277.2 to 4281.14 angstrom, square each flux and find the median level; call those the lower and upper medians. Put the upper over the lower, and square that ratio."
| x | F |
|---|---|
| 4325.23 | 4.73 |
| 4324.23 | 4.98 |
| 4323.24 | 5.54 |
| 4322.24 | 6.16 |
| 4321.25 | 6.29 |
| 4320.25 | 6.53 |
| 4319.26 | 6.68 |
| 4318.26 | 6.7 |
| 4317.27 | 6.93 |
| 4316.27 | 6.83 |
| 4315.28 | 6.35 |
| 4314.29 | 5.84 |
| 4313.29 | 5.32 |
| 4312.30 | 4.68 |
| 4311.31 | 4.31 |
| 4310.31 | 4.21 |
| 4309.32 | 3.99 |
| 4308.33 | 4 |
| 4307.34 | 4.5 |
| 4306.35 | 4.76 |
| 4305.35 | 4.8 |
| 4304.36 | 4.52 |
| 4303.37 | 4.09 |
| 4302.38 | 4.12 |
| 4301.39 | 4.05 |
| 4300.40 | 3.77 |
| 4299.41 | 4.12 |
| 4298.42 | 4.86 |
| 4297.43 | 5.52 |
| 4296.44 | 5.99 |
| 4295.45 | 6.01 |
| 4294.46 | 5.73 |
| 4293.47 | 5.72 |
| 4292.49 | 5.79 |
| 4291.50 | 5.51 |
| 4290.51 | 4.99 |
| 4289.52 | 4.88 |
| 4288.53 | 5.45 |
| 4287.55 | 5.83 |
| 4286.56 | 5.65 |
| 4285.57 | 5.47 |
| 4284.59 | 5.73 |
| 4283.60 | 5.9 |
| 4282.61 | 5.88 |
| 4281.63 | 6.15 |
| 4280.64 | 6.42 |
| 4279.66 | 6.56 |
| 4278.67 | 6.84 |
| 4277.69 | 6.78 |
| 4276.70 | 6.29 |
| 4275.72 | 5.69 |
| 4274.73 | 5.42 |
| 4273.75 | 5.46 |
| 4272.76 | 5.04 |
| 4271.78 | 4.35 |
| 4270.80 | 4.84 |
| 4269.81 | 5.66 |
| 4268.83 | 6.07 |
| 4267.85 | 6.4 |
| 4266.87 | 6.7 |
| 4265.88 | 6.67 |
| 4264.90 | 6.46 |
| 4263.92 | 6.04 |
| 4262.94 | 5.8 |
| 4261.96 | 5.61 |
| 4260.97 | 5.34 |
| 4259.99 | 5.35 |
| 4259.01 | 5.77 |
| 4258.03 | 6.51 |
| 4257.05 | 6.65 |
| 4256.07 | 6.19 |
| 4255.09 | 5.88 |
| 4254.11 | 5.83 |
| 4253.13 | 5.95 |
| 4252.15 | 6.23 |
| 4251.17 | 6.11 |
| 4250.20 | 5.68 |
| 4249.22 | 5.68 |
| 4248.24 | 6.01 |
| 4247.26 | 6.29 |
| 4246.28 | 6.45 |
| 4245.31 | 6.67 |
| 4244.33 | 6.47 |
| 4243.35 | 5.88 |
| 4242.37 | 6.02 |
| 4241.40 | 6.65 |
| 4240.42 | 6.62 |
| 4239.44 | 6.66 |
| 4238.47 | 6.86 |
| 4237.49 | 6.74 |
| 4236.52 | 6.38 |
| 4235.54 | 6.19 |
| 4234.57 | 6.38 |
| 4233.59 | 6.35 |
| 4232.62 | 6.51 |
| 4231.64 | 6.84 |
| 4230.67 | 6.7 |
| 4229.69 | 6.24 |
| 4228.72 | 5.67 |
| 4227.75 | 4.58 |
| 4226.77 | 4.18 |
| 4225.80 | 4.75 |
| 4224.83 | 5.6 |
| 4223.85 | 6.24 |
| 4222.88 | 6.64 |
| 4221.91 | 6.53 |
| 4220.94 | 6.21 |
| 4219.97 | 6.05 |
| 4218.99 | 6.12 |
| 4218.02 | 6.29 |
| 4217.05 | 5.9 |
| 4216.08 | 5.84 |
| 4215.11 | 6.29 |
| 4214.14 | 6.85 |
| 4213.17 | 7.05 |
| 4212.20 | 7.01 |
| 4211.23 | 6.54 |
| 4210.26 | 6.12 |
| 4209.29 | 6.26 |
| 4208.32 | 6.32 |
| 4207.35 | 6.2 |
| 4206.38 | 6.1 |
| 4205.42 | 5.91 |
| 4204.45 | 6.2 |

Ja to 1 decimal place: 1.0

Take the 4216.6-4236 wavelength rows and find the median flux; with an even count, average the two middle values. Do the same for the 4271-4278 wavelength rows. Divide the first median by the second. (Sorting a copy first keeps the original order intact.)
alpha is 1.14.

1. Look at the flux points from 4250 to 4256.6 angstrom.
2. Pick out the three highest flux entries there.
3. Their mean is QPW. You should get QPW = 6.2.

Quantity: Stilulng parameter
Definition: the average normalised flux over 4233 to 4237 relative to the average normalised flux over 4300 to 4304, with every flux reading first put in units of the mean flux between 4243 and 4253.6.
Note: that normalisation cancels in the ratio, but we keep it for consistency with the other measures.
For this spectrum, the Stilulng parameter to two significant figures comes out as 1.6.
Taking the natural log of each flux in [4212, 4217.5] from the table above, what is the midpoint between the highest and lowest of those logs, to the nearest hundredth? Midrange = 1.86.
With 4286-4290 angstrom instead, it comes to 1.67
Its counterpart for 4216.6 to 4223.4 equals 1.83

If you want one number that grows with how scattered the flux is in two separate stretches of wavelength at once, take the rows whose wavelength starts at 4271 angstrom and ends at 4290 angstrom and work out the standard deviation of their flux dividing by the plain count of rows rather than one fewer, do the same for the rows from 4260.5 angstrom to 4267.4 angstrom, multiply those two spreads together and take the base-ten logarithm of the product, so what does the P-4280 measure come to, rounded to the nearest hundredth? -0.51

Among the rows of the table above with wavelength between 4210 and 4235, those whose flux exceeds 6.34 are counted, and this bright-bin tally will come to 11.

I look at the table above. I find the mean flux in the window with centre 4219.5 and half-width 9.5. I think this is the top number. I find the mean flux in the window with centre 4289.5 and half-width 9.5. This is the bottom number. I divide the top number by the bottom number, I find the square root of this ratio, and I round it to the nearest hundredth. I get 1.03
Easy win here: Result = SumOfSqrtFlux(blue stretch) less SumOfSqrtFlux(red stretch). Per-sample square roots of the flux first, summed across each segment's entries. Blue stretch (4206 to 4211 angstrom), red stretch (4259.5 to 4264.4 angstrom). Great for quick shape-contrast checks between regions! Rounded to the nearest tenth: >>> 0.6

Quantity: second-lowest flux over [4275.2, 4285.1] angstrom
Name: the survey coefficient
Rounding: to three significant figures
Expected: 5.73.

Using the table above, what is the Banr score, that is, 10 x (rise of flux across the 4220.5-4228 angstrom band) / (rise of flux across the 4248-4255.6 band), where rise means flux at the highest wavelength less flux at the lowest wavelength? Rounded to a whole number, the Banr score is 125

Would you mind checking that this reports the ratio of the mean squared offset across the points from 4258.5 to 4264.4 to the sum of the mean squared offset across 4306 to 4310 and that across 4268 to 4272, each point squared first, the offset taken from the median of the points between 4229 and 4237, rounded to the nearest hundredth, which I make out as 0.10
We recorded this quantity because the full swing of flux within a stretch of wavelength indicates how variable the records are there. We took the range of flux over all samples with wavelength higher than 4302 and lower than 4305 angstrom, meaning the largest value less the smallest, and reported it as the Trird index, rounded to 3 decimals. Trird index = 0.430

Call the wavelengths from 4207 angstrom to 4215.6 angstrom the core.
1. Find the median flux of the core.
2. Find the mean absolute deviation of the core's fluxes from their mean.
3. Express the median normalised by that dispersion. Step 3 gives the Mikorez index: 20.5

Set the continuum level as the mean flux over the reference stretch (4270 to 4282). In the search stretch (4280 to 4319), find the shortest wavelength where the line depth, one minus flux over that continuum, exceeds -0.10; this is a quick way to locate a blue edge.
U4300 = 4281.63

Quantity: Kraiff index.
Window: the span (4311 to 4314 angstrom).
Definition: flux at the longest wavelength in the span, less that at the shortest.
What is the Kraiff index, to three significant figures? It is 1.01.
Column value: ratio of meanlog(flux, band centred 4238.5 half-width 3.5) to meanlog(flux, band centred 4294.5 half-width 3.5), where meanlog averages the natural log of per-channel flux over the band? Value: 1.08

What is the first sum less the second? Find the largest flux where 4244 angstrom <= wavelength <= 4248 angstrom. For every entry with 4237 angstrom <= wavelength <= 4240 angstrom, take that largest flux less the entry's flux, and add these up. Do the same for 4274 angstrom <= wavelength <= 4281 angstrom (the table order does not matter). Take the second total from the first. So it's -2.9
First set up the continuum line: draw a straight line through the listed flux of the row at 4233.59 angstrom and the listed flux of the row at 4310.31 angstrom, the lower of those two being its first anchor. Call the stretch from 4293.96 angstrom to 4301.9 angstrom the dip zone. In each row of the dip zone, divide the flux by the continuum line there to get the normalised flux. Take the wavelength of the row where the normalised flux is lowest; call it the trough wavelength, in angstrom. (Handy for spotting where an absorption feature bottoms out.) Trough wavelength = 4300.40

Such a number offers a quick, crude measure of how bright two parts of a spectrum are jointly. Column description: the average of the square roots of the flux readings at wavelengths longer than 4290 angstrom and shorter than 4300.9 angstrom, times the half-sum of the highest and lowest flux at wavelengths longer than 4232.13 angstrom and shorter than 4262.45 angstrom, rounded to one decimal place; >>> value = 14.0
